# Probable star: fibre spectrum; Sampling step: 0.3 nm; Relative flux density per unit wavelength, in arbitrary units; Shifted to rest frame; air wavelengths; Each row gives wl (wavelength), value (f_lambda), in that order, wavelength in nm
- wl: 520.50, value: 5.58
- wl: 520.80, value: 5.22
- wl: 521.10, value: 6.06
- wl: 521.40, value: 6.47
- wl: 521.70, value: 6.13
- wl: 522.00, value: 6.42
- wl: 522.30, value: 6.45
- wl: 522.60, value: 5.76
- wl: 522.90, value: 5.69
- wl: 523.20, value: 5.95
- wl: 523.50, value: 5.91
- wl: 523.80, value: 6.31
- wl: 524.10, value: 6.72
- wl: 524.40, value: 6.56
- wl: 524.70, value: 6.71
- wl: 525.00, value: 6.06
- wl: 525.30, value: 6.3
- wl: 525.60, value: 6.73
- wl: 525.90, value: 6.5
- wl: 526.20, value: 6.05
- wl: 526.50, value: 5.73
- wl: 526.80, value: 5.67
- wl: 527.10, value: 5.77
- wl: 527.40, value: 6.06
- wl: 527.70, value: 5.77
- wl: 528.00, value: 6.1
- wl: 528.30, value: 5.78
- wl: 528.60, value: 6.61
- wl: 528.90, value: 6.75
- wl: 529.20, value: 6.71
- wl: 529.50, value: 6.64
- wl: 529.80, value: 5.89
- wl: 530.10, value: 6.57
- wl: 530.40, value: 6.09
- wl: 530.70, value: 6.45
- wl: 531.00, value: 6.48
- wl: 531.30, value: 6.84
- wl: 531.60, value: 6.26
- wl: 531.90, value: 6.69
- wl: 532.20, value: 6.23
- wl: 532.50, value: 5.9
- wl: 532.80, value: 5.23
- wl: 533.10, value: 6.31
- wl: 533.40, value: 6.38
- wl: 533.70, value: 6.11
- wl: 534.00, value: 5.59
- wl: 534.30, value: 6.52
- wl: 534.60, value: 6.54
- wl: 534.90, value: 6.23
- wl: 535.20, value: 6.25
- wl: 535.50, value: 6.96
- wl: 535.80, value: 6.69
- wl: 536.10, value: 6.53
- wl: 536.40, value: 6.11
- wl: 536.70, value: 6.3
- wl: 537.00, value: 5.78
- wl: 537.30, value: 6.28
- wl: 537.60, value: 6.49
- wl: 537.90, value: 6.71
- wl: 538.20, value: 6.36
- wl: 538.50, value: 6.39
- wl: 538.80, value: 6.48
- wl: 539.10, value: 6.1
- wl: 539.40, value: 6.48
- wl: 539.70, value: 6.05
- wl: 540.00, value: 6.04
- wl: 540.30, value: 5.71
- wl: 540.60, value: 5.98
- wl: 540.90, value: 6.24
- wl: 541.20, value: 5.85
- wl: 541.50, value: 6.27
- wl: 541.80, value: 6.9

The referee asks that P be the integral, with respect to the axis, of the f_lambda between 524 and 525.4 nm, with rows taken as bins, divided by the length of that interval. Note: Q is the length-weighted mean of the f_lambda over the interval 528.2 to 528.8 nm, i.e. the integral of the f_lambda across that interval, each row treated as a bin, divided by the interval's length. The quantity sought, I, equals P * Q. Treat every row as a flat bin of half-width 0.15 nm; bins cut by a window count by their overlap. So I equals 40.6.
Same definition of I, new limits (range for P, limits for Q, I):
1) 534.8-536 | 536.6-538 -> 41.2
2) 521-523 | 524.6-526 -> 39.7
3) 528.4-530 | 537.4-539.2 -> 41.8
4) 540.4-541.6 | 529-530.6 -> 38.8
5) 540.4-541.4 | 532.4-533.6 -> 35.9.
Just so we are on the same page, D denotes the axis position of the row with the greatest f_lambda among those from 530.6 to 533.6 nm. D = 531.30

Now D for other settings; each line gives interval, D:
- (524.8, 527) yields 525.60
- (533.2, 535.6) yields 535.50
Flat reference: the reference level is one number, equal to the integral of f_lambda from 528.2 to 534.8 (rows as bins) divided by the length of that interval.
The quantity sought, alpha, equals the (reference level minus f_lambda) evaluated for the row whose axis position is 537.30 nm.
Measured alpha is 0.02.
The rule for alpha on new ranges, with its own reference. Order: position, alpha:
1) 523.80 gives -0.01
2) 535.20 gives 0.05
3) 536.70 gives 0.00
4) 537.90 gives -0.41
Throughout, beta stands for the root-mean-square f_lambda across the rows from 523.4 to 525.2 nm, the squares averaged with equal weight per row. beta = 6.39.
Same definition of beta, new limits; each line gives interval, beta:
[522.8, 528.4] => 6.14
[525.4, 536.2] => 6.28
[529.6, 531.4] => 6.39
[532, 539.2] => 6.28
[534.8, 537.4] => 6.36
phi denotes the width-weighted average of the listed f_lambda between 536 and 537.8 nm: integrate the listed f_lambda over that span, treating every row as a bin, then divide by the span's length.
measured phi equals 6.25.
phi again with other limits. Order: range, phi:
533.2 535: 6.23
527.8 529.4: 6.38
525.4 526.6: 6.28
